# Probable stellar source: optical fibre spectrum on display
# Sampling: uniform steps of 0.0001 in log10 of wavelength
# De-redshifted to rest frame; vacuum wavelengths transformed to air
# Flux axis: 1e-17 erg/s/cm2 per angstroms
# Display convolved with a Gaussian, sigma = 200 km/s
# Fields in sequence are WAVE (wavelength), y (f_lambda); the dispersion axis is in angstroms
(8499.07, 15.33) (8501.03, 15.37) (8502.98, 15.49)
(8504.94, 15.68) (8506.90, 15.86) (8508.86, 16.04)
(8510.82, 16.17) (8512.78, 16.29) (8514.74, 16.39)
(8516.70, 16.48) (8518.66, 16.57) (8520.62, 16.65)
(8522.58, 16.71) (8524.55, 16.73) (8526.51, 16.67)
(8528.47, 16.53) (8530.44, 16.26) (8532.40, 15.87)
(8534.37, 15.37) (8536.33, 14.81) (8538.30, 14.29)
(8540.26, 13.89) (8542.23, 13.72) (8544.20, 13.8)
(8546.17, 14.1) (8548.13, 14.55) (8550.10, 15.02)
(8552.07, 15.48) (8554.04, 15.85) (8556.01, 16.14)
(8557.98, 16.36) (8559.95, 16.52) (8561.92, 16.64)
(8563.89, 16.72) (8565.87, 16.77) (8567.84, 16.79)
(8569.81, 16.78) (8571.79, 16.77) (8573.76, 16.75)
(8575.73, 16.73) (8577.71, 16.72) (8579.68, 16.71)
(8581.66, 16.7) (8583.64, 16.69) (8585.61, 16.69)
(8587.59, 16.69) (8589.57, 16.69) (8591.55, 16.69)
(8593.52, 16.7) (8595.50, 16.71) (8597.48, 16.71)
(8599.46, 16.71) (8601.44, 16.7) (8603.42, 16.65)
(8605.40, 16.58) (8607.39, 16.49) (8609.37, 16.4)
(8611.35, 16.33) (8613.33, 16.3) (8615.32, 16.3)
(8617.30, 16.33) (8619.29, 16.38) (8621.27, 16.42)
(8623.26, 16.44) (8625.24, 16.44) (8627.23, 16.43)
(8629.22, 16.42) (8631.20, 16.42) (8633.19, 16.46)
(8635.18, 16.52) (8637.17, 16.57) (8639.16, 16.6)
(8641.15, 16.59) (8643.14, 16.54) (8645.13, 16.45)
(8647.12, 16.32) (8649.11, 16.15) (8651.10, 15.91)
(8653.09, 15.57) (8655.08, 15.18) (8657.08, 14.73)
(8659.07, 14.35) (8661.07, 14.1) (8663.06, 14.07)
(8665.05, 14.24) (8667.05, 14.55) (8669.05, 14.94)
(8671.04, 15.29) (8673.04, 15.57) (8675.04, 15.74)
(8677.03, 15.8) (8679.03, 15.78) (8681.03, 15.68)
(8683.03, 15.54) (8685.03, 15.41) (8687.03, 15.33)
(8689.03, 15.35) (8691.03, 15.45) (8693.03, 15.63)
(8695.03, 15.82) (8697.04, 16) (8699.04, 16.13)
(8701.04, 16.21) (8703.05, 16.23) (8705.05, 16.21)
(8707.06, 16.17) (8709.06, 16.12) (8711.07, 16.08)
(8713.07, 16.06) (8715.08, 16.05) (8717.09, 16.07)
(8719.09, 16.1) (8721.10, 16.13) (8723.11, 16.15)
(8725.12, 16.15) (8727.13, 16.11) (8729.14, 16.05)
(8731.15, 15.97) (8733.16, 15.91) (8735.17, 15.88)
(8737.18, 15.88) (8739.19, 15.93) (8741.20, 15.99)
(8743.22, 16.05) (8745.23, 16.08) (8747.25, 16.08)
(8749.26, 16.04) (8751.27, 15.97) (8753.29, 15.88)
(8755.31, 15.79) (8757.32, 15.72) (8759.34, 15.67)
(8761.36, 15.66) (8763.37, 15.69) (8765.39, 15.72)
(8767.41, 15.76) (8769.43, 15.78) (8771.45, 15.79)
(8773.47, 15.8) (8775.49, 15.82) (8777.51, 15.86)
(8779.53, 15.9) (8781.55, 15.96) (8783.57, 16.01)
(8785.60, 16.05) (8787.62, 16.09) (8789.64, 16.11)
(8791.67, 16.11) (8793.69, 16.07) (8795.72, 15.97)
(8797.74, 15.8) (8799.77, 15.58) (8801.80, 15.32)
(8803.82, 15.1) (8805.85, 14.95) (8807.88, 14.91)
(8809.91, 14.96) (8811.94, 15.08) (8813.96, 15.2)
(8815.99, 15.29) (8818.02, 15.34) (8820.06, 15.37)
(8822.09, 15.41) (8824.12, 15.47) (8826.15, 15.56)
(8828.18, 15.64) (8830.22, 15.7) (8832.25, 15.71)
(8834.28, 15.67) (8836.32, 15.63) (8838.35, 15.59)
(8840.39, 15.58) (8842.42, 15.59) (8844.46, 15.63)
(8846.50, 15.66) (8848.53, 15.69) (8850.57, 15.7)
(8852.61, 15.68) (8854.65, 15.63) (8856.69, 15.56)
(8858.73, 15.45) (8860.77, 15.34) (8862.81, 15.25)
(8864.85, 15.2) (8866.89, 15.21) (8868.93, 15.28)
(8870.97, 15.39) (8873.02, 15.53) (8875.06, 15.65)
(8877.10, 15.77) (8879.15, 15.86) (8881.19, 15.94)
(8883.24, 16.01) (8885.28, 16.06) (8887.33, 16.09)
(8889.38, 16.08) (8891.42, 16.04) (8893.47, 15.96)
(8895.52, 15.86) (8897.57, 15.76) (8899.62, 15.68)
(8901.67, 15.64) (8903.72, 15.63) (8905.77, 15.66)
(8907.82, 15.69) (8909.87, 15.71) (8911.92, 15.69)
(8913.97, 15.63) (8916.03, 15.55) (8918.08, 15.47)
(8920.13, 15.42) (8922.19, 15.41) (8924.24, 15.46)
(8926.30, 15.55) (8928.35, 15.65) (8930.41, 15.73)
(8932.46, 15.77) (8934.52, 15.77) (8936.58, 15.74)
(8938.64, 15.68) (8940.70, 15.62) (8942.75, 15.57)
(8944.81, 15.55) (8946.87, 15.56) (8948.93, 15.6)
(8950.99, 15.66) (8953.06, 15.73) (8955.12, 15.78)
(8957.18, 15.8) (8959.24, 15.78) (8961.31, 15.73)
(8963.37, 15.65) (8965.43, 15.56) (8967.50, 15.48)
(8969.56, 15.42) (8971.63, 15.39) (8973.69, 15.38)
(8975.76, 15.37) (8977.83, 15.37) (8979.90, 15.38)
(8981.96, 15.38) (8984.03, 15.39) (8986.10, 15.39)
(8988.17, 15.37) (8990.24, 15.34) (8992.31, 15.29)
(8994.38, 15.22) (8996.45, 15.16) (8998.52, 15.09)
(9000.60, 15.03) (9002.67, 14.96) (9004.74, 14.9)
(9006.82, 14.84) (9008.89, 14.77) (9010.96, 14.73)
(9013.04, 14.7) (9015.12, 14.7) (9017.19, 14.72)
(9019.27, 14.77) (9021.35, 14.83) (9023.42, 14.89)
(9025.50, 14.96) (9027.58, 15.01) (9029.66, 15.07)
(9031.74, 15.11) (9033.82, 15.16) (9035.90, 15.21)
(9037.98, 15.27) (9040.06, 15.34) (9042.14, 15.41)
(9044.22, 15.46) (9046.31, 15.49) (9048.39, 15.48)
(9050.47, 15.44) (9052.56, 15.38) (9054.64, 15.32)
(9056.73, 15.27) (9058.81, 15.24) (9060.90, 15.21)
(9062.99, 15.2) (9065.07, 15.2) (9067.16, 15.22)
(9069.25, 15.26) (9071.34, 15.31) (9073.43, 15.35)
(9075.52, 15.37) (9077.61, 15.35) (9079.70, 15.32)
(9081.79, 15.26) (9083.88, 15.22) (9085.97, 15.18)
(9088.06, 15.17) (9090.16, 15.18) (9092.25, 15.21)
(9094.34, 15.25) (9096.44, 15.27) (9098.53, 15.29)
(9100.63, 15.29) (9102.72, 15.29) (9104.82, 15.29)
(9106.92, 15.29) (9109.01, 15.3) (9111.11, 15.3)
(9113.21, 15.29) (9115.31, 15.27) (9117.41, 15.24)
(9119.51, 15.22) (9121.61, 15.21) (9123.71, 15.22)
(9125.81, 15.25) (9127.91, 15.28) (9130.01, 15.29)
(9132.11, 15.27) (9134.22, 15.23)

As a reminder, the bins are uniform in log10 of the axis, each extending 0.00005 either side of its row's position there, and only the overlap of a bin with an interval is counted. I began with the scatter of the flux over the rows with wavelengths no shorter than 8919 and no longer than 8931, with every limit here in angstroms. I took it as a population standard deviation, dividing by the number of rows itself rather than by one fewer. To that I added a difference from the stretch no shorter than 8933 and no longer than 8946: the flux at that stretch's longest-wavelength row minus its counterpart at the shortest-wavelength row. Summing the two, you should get -0.10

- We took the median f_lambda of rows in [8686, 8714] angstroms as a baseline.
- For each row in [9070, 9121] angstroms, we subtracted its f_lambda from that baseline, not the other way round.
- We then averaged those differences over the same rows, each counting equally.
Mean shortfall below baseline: 0.80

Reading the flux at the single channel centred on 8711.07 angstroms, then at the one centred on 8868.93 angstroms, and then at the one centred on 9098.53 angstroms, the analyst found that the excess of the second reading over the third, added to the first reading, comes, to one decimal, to 16.1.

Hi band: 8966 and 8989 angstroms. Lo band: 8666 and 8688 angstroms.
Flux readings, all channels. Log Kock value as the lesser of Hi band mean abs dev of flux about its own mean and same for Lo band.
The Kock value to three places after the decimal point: 0.021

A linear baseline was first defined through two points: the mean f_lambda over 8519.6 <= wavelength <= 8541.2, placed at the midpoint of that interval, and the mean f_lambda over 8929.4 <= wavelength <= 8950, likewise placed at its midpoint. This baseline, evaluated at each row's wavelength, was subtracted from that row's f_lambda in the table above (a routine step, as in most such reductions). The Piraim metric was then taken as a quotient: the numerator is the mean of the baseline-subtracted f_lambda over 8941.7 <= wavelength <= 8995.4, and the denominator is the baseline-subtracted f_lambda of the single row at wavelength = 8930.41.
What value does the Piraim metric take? -2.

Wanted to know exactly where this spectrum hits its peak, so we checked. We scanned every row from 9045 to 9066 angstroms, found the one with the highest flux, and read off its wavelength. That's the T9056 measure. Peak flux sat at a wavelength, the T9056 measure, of 9046.31 angstroms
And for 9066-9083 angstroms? 9075.52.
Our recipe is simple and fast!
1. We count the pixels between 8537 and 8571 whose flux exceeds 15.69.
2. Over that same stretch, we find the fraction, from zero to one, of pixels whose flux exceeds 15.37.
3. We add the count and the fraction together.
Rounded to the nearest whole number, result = 10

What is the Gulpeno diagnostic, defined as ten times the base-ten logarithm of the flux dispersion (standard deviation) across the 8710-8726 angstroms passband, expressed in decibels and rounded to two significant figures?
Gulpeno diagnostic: -14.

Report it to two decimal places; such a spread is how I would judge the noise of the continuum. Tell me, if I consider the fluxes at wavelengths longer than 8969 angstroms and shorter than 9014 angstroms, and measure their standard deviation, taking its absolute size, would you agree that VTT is 0.25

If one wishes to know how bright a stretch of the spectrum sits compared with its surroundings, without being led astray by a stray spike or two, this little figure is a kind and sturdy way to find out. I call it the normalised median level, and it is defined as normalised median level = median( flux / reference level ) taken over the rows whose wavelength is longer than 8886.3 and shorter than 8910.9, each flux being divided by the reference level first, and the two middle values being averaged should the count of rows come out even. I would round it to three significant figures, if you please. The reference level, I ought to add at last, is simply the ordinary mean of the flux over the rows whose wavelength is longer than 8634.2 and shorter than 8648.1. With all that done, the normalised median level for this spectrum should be 0.953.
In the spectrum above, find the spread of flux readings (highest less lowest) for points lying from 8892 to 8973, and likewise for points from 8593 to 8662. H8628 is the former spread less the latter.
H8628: -2.0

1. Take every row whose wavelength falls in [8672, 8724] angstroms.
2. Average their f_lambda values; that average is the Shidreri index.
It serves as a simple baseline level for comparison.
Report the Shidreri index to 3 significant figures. 15.9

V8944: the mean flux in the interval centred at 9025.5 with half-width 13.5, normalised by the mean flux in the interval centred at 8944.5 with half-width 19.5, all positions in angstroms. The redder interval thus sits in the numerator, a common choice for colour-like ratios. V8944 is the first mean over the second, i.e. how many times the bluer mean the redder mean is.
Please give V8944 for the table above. 0.954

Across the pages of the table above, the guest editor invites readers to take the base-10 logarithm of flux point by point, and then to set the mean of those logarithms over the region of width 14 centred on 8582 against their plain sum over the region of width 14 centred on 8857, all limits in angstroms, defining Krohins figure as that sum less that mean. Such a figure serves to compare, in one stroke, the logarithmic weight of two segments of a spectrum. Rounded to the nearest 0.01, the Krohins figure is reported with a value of 7.11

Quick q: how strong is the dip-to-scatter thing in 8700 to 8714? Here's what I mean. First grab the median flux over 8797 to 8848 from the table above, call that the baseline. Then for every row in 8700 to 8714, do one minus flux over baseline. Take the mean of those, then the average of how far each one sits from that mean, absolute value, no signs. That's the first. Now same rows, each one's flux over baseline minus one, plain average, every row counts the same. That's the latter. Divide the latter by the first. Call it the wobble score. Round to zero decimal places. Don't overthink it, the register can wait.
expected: 10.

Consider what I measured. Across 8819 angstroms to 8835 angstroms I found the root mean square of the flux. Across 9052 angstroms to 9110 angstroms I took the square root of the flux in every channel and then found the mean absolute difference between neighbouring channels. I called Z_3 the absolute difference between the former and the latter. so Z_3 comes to 15.6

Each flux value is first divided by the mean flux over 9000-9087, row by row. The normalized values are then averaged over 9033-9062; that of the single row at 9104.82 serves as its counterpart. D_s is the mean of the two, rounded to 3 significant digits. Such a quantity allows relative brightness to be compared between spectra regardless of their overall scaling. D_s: 1.01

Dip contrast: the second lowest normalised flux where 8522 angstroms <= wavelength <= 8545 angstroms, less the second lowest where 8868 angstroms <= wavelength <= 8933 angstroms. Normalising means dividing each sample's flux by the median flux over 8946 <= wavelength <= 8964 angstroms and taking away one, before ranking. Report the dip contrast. -0.10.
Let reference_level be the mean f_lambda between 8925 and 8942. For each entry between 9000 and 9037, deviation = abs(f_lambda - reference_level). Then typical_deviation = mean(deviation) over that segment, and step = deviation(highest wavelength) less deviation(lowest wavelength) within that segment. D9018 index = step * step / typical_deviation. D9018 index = 0.04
